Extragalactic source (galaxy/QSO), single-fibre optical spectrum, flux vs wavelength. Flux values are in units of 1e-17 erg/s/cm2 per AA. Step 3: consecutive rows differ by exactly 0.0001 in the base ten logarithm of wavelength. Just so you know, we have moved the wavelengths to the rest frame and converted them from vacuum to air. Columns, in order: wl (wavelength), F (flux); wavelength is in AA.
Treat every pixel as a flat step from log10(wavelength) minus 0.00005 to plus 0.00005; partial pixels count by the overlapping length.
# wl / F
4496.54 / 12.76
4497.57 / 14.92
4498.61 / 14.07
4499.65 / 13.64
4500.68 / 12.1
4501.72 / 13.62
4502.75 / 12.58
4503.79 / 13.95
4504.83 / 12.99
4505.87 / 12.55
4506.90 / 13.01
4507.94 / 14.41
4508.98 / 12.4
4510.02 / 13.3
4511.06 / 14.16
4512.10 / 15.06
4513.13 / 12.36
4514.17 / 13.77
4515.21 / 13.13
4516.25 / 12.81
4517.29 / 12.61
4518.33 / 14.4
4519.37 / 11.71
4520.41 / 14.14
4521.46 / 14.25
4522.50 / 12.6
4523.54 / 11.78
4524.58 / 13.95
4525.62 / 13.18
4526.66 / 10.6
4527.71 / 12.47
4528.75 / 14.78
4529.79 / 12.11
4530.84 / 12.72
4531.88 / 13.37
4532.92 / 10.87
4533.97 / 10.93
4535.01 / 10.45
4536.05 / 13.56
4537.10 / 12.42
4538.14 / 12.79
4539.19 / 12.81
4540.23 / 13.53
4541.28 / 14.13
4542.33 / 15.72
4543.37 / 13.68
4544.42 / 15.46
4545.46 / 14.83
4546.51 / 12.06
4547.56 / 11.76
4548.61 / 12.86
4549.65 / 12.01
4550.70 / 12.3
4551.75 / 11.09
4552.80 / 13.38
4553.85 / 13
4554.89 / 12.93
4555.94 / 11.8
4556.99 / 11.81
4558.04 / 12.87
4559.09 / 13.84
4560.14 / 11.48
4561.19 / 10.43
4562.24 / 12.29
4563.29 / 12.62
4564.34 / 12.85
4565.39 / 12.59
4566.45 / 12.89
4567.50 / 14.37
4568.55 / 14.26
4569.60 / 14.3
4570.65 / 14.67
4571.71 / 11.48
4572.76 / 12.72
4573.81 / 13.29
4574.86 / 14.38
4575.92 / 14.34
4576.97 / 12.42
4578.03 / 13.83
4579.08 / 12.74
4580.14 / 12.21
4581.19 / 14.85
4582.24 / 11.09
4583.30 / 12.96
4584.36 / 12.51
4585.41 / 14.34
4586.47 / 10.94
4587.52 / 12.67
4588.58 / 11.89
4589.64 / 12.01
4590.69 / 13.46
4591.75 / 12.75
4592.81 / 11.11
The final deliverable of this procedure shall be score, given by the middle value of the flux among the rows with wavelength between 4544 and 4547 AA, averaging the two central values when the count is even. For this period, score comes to 14.8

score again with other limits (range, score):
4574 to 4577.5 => 14.3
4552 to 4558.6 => 12.9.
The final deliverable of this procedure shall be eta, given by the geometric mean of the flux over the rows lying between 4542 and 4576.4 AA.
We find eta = 12.98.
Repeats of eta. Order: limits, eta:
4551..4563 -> 12.22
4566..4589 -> 13.09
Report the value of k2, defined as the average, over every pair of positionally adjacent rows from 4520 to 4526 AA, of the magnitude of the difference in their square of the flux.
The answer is 28.8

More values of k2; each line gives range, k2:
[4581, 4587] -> 57.8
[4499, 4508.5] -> 28.7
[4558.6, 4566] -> 24.3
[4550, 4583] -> 28.1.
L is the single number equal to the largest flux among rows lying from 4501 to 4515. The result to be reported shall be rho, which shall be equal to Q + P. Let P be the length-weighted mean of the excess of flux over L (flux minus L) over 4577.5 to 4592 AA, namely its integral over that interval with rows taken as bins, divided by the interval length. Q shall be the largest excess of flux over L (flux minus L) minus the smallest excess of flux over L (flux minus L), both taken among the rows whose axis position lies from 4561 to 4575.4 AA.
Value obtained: 1.91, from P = -2.3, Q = 4.24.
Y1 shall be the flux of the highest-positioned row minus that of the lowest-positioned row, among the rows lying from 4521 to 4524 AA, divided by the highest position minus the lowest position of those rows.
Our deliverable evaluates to -1.19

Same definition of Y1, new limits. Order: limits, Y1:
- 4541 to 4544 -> -0.22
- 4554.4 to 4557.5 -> -0.53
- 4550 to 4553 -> 0.51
